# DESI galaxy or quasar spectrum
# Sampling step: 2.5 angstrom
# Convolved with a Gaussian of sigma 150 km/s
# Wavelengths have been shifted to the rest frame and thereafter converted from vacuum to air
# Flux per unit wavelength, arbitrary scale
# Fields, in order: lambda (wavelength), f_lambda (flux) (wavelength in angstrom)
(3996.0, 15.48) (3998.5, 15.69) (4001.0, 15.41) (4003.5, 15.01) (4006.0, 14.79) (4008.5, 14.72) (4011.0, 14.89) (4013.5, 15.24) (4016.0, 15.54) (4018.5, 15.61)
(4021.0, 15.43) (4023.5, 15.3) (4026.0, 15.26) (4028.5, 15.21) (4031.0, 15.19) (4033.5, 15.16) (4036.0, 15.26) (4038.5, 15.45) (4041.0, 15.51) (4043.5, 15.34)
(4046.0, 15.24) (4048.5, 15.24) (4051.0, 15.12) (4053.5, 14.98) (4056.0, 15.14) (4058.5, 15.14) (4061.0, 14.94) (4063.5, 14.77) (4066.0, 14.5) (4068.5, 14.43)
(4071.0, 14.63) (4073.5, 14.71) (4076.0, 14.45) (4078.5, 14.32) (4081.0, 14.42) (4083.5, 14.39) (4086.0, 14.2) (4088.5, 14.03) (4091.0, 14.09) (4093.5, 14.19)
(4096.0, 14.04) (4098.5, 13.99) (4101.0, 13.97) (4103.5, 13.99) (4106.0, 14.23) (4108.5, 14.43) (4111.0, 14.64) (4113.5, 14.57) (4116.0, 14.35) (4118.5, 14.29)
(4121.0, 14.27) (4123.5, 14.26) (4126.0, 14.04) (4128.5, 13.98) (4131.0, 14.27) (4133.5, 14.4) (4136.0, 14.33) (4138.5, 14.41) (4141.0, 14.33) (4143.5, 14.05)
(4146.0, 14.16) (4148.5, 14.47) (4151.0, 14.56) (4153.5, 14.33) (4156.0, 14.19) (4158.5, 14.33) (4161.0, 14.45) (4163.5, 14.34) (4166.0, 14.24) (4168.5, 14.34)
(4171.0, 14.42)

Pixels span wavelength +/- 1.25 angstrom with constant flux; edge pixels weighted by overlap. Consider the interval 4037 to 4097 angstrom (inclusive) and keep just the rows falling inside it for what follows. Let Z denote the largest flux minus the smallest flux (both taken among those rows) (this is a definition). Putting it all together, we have 1.48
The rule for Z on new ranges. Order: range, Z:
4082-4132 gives 0.67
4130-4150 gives 0.42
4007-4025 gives 0.89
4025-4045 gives 0.35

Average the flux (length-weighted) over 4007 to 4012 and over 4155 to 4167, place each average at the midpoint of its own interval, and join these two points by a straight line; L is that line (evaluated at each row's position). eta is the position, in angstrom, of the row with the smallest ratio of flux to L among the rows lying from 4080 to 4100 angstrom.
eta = 4098.5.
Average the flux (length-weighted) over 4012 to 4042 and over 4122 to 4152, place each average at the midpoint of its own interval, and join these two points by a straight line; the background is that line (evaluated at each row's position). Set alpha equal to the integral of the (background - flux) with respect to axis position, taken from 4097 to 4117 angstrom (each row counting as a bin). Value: 6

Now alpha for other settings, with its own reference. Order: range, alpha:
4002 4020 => 7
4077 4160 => 16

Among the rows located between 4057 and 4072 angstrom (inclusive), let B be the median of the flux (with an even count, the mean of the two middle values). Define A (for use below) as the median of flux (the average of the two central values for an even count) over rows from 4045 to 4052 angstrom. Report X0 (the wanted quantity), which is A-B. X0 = 0.54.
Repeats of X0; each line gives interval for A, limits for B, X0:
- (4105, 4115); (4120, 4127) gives 0.24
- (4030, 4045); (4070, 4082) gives 0.85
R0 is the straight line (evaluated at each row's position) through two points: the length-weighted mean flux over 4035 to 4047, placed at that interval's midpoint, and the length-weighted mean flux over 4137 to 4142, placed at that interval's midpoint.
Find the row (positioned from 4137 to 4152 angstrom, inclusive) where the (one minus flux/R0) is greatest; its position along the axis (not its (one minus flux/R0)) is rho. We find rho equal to 4143.5 angstrom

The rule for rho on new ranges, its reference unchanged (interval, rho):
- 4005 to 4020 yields 4008.5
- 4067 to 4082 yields 4078.5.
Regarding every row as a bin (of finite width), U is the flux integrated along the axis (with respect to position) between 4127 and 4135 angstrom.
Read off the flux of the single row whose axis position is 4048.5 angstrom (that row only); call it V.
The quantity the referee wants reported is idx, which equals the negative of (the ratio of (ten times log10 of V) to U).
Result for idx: -0.104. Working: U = 114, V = 15.24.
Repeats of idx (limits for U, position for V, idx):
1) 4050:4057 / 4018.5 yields -0.113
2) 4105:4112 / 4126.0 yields -0.114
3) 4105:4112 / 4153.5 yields -0.114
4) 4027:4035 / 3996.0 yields -0.098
